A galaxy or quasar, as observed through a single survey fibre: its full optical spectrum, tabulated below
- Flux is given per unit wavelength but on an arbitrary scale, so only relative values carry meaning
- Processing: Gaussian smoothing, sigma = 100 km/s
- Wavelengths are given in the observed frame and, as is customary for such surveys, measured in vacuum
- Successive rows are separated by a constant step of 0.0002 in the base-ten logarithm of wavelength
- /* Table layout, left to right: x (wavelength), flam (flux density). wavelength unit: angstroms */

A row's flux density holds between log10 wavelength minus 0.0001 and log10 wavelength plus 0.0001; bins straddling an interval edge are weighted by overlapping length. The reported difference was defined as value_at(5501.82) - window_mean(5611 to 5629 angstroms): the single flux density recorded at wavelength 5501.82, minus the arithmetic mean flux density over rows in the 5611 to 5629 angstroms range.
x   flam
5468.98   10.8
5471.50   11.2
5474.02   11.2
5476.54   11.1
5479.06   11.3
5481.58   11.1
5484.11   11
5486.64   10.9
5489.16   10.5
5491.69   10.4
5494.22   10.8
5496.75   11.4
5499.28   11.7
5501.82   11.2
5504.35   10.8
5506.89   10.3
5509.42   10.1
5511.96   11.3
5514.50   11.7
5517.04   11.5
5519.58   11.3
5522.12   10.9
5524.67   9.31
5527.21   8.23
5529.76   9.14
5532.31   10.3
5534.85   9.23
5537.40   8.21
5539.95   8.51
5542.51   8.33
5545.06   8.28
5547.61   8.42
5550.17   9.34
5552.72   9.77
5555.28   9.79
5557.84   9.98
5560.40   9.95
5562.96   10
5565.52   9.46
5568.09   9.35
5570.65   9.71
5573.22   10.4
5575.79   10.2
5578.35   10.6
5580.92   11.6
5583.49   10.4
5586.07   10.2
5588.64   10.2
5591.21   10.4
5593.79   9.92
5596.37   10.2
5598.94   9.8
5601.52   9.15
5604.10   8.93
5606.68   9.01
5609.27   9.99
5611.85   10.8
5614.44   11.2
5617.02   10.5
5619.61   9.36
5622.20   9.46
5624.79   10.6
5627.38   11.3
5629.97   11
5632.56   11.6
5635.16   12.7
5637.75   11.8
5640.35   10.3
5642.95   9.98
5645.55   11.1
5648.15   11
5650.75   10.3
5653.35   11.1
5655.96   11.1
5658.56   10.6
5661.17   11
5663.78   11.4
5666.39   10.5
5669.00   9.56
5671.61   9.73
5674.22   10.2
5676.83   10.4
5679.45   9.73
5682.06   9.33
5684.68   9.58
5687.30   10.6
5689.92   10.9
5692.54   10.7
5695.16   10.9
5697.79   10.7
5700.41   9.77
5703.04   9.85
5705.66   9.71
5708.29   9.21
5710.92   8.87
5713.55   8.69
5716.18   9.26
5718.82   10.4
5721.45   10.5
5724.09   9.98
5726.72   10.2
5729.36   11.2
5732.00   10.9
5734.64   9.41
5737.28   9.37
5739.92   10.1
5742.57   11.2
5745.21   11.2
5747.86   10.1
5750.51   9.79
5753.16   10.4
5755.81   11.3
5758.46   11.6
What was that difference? 0.7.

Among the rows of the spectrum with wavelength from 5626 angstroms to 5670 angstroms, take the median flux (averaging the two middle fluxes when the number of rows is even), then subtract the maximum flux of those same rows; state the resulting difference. -1.7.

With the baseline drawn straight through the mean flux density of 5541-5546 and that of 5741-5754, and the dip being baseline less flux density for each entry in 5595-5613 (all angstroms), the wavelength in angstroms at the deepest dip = 5604.10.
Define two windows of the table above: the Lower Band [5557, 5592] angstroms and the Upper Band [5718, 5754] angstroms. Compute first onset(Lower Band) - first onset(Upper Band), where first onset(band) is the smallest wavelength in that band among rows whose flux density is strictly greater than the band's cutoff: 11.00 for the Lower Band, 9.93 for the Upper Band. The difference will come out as -137.9 angstroms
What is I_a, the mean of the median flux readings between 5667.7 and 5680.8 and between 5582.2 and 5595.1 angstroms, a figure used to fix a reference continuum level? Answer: 10.0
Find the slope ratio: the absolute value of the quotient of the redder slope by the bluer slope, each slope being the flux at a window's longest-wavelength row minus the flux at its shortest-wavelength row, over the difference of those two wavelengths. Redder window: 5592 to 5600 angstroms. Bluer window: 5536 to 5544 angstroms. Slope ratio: 1.0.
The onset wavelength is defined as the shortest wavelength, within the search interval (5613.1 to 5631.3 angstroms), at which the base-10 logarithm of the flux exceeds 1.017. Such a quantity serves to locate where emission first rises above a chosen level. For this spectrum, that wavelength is 5614.44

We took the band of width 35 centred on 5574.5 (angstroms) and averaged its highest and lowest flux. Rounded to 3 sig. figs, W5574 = 10.5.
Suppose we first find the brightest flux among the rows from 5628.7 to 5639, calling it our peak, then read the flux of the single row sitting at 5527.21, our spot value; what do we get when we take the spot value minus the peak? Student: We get -4.5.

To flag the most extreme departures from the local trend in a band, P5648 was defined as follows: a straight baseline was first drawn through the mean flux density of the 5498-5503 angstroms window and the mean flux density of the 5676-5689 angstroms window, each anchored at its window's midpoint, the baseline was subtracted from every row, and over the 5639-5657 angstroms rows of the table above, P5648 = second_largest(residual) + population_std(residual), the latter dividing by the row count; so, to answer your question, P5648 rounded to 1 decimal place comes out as 1.4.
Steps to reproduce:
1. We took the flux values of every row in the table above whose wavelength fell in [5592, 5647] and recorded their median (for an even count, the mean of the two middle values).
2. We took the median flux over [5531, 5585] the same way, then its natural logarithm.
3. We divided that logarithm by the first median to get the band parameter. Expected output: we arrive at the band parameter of 0.221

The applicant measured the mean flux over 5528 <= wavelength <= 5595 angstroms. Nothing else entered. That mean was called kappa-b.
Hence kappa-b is 9.7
